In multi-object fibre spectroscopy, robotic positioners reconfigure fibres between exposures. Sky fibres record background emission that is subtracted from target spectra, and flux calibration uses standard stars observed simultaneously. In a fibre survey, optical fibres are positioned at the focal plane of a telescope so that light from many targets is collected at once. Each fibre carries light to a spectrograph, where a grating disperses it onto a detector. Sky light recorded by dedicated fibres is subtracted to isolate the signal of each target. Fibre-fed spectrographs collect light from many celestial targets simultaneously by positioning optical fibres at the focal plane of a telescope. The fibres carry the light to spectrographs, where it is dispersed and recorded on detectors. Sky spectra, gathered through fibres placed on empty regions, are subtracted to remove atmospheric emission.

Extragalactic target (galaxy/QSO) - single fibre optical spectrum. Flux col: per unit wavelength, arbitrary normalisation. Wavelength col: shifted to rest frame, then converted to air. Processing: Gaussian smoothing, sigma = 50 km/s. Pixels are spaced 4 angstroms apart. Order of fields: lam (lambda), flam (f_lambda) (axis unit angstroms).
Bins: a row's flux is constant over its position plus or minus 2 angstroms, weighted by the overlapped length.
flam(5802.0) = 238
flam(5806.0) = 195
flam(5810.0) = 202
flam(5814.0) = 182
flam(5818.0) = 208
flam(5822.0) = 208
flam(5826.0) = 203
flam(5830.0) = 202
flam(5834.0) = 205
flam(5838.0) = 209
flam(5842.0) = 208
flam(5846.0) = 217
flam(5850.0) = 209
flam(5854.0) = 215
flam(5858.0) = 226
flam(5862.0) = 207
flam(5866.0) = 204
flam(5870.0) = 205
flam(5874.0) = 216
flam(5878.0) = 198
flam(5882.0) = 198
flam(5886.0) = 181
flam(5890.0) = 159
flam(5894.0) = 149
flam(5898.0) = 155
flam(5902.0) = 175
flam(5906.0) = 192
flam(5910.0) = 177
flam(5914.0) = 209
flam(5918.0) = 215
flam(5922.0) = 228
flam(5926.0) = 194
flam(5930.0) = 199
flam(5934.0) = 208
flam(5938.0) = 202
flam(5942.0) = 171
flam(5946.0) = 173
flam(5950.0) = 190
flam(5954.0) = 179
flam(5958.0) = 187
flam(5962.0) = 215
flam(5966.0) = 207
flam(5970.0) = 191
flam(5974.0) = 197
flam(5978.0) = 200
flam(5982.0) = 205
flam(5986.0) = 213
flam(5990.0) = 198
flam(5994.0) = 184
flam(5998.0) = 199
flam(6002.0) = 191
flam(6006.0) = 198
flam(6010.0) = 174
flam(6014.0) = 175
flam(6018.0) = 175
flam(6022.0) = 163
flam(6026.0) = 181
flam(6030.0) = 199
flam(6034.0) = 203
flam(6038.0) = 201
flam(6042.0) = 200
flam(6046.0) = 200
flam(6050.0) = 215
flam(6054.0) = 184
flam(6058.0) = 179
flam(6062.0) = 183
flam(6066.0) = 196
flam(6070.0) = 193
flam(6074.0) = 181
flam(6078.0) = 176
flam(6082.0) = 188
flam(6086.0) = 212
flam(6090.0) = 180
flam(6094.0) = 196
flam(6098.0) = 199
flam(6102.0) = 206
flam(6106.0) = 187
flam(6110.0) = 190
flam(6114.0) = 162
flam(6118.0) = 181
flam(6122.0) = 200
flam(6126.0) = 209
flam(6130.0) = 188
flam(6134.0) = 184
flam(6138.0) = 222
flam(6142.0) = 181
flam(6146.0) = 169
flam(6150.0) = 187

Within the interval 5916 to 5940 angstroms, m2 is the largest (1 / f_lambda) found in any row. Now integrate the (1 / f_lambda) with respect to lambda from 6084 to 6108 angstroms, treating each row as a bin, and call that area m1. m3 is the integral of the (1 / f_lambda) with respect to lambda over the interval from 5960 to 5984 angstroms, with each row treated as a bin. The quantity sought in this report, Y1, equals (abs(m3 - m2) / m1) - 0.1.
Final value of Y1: 0.83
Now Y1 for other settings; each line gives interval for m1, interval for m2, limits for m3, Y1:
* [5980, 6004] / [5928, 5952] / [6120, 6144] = 0.86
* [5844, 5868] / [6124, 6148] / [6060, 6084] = 0.99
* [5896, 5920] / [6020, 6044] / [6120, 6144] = 0.79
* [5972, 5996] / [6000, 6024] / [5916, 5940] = 0.81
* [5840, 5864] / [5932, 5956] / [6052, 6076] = 1.00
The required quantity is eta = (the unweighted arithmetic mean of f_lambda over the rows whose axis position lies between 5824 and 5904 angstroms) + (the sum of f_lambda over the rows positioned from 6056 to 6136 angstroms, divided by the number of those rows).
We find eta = 387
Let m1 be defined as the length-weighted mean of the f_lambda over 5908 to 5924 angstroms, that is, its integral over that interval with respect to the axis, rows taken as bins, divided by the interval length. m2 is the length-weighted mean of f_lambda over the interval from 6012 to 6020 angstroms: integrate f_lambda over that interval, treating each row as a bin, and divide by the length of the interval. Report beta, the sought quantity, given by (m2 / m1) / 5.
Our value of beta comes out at 0.169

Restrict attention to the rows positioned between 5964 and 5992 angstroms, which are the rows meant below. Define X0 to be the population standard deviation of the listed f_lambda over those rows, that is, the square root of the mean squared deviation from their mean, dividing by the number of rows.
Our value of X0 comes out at 6.8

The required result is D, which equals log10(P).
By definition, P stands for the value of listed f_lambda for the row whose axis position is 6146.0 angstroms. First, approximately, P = 169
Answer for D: 2.23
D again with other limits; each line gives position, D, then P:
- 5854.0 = 2.33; 215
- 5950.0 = 2.28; 190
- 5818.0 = 2.32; 208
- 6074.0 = 2.26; 181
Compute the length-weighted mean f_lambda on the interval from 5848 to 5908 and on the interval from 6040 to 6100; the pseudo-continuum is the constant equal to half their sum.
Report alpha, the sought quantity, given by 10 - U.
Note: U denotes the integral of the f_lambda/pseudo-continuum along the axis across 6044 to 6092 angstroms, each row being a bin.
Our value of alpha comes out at -38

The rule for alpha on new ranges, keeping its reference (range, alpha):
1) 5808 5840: -24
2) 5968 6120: -141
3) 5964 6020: -46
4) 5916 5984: -60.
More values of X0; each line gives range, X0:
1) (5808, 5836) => 8.3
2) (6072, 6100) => 11.8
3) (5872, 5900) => 23.8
